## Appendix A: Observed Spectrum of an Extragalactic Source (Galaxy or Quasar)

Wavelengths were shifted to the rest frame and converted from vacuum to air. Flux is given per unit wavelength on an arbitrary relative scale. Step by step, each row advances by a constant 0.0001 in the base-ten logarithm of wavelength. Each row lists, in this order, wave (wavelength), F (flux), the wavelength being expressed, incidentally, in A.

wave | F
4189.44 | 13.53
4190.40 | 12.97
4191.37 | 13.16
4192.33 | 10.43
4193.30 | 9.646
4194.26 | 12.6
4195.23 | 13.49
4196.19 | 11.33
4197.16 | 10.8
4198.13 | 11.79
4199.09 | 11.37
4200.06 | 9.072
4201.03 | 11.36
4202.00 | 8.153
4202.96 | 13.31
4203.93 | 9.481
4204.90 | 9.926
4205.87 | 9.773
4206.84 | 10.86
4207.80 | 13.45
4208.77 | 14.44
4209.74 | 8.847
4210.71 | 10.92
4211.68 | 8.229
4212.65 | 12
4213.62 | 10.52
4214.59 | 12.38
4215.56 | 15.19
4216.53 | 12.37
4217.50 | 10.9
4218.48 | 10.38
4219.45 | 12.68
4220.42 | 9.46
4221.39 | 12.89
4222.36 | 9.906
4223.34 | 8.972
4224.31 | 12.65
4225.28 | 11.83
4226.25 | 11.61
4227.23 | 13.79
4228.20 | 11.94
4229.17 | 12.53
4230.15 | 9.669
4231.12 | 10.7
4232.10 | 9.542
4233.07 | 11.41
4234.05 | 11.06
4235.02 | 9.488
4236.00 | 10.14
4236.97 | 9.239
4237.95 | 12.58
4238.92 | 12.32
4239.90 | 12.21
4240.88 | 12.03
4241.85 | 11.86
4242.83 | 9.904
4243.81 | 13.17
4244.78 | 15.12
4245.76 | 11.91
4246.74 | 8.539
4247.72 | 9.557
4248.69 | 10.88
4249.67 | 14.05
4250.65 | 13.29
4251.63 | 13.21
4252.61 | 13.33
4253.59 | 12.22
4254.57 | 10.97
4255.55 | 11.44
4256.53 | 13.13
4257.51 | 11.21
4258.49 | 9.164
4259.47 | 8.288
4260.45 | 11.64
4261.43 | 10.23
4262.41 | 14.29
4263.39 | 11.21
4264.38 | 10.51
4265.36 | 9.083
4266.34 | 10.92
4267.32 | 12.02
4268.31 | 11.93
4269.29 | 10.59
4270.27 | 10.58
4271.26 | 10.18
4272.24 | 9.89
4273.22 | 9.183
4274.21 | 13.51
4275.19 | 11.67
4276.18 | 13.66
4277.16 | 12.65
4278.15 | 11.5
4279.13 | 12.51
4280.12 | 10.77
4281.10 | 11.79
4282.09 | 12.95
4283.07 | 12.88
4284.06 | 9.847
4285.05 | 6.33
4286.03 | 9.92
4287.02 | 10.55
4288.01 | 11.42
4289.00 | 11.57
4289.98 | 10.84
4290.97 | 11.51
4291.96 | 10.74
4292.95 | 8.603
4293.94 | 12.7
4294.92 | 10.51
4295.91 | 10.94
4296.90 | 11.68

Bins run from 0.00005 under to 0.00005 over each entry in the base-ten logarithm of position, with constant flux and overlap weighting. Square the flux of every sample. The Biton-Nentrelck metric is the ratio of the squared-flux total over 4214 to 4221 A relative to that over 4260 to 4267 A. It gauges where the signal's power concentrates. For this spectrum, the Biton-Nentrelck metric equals 1.15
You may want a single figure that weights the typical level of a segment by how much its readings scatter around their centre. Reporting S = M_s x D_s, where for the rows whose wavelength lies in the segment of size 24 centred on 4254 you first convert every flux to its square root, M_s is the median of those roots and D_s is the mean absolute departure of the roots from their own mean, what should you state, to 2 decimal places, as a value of 0.77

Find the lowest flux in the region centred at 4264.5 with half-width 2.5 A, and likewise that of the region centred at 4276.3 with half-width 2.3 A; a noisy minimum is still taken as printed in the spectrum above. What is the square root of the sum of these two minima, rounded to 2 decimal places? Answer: 4.54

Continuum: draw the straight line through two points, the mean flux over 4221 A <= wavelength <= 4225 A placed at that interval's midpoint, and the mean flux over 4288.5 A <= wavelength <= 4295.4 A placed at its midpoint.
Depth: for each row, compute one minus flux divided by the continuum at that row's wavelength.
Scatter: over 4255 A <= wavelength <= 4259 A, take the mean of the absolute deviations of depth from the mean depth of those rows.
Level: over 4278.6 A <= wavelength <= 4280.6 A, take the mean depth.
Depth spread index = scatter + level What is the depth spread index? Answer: 0.033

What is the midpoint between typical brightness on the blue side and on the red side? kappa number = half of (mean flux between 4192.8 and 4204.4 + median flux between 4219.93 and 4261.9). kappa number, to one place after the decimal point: 11.3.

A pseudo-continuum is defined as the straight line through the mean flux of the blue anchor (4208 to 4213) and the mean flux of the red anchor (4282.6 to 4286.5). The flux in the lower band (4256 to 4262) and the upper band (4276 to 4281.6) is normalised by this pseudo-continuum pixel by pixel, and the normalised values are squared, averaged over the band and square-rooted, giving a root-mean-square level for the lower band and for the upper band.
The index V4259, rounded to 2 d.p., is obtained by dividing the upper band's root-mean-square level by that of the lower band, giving 1.17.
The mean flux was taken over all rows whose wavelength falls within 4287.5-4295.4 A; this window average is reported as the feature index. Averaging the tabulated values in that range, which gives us 11.0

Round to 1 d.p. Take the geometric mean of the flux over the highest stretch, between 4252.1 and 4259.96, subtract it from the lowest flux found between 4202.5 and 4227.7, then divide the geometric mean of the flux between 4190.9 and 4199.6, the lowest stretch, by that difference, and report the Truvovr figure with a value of -4.0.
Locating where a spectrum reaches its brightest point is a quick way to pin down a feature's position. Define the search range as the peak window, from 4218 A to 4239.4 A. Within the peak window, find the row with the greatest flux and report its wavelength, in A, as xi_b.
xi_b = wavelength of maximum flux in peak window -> 4227.23 A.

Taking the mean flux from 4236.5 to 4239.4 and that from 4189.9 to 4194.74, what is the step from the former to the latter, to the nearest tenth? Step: 0.4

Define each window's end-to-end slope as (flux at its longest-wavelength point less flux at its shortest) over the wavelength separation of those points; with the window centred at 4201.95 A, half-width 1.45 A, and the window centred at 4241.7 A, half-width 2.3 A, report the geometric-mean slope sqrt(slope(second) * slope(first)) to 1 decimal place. 0.5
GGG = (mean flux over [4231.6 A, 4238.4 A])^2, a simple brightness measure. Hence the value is 110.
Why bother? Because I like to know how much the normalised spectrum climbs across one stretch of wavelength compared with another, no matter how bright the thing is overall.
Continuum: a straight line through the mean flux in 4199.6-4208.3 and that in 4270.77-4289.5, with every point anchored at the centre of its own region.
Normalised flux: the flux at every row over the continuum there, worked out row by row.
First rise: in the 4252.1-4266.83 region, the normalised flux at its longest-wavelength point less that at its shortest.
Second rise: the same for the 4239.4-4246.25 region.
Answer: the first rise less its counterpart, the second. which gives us -0.2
